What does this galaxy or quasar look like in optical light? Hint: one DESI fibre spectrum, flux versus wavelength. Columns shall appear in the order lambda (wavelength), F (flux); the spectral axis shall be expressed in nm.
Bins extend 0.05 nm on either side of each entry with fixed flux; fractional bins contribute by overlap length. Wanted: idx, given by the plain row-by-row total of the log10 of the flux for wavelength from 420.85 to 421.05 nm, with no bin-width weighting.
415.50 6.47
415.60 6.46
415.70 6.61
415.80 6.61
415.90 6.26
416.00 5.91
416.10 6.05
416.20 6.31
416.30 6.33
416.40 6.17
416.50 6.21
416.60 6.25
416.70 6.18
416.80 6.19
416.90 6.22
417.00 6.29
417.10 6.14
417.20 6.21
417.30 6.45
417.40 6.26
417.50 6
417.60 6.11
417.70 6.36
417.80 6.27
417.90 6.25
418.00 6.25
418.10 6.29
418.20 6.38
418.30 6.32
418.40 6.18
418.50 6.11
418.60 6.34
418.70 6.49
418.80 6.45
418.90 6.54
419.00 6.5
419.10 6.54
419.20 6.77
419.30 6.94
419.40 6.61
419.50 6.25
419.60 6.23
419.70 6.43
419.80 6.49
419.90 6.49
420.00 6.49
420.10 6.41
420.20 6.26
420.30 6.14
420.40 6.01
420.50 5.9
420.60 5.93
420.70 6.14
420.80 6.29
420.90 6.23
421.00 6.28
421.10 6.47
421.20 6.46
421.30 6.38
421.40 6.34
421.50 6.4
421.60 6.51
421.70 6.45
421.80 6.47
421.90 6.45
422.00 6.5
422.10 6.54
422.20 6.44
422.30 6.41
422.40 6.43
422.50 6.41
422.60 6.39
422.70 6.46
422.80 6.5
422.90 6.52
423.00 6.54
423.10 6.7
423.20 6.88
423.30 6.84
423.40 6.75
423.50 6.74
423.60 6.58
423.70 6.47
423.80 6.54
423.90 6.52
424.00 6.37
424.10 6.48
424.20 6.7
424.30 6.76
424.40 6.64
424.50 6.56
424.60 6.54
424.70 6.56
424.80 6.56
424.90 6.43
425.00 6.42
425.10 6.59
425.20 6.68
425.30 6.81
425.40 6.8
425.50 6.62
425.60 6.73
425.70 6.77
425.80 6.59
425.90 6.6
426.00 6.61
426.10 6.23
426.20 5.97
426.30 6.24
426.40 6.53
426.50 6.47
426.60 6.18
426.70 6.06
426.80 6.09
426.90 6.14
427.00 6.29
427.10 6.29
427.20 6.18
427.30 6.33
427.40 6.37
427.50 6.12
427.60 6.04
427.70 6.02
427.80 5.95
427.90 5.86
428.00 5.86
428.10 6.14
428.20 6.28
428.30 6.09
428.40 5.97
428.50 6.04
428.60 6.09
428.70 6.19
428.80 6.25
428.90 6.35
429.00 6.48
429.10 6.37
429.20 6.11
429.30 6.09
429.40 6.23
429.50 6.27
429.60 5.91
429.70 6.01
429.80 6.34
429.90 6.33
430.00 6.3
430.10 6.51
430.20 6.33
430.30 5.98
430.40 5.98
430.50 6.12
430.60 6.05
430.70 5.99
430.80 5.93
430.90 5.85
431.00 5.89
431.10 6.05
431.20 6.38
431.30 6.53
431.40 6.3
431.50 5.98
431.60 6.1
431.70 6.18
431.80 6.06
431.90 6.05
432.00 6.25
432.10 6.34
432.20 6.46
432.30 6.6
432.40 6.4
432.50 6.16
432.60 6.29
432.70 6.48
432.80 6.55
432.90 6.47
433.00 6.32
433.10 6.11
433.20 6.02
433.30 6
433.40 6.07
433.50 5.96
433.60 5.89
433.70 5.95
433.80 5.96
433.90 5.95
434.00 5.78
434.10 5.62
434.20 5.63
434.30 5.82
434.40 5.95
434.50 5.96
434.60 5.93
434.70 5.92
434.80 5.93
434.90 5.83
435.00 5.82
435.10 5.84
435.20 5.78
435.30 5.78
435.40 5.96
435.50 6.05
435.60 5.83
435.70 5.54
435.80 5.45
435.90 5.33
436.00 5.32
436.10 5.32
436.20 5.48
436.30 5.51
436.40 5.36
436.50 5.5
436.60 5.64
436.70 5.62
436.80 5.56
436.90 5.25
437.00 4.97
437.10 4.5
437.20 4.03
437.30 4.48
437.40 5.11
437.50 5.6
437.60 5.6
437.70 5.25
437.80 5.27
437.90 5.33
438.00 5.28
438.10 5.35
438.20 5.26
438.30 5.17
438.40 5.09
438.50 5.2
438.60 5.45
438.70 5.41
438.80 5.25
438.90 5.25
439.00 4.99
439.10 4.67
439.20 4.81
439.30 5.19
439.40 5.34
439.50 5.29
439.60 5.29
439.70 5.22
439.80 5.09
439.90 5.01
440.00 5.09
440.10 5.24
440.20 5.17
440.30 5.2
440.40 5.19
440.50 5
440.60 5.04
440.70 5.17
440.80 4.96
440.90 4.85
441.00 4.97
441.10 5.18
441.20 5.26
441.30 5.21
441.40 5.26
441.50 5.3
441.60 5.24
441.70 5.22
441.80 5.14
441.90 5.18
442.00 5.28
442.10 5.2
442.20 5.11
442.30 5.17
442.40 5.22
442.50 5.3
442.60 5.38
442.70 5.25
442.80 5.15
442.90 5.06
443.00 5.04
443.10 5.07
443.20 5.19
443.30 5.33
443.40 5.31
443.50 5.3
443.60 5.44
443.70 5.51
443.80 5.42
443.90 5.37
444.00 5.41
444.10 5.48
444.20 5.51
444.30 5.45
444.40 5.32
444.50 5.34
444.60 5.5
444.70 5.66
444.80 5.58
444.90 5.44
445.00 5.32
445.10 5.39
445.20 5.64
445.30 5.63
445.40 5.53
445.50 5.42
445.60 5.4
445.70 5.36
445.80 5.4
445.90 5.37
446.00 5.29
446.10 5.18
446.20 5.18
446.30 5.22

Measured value 1.59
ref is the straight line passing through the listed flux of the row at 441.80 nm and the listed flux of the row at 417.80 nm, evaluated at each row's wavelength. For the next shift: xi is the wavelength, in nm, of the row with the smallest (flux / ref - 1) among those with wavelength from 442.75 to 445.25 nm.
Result 443.00 nm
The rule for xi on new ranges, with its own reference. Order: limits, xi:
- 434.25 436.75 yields 436.00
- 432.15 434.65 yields 434.10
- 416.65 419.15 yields 417.50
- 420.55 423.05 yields 420.60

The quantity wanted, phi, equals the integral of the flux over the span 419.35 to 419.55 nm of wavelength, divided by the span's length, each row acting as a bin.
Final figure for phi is 6.43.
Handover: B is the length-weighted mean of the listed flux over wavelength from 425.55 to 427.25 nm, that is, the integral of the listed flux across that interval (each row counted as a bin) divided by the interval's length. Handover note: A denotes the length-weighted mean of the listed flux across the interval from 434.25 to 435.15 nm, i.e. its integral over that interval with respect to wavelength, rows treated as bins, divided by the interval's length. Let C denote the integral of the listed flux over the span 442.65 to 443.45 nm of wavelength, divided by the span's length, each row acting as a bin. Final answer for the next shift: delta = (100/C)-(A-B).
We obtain 19.8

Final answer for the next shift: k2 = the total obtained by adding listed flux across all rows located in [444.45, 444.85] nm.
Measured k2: 22.1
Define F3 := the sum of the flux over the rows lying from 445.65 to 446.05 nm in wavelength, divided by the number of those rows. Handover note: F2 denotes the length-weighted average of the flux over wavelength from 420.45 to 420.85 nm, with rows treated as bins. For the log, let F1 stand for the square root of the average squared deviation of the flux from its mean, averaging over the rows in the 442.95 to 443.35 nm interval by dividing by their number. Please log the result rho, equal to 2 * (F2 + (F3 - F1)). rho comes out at 22.6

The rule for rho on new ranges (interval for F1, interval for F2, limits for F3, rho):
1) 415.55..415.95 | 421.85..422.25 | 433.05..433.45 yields 24.8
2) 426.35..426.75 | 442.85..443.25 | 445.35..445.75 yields 20.6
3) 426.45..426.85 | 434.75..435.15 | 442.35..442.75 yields 22.0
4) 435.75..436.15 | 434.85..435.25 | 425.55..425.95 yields 24.9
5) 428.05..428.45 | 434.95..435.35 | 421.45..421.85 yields 24.3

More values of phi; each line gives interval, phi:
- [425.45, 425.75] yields 6.71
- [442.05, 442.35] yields 5.16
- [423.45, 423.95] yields 6.57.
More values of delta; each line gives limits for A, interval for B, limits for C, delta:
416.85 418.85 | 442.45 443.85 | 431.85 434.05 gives 15.2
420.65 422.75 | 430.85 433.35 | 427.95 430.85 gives 16.1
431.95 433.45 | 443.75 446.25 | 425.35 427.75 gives 14.9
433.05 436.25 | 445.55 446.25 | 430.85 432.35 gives 15.6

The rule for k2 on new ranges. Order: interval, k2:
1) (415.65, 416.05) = 25.4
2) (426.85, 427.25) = 24.9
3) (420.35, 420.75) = 24.0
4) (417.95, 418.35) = 25.2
